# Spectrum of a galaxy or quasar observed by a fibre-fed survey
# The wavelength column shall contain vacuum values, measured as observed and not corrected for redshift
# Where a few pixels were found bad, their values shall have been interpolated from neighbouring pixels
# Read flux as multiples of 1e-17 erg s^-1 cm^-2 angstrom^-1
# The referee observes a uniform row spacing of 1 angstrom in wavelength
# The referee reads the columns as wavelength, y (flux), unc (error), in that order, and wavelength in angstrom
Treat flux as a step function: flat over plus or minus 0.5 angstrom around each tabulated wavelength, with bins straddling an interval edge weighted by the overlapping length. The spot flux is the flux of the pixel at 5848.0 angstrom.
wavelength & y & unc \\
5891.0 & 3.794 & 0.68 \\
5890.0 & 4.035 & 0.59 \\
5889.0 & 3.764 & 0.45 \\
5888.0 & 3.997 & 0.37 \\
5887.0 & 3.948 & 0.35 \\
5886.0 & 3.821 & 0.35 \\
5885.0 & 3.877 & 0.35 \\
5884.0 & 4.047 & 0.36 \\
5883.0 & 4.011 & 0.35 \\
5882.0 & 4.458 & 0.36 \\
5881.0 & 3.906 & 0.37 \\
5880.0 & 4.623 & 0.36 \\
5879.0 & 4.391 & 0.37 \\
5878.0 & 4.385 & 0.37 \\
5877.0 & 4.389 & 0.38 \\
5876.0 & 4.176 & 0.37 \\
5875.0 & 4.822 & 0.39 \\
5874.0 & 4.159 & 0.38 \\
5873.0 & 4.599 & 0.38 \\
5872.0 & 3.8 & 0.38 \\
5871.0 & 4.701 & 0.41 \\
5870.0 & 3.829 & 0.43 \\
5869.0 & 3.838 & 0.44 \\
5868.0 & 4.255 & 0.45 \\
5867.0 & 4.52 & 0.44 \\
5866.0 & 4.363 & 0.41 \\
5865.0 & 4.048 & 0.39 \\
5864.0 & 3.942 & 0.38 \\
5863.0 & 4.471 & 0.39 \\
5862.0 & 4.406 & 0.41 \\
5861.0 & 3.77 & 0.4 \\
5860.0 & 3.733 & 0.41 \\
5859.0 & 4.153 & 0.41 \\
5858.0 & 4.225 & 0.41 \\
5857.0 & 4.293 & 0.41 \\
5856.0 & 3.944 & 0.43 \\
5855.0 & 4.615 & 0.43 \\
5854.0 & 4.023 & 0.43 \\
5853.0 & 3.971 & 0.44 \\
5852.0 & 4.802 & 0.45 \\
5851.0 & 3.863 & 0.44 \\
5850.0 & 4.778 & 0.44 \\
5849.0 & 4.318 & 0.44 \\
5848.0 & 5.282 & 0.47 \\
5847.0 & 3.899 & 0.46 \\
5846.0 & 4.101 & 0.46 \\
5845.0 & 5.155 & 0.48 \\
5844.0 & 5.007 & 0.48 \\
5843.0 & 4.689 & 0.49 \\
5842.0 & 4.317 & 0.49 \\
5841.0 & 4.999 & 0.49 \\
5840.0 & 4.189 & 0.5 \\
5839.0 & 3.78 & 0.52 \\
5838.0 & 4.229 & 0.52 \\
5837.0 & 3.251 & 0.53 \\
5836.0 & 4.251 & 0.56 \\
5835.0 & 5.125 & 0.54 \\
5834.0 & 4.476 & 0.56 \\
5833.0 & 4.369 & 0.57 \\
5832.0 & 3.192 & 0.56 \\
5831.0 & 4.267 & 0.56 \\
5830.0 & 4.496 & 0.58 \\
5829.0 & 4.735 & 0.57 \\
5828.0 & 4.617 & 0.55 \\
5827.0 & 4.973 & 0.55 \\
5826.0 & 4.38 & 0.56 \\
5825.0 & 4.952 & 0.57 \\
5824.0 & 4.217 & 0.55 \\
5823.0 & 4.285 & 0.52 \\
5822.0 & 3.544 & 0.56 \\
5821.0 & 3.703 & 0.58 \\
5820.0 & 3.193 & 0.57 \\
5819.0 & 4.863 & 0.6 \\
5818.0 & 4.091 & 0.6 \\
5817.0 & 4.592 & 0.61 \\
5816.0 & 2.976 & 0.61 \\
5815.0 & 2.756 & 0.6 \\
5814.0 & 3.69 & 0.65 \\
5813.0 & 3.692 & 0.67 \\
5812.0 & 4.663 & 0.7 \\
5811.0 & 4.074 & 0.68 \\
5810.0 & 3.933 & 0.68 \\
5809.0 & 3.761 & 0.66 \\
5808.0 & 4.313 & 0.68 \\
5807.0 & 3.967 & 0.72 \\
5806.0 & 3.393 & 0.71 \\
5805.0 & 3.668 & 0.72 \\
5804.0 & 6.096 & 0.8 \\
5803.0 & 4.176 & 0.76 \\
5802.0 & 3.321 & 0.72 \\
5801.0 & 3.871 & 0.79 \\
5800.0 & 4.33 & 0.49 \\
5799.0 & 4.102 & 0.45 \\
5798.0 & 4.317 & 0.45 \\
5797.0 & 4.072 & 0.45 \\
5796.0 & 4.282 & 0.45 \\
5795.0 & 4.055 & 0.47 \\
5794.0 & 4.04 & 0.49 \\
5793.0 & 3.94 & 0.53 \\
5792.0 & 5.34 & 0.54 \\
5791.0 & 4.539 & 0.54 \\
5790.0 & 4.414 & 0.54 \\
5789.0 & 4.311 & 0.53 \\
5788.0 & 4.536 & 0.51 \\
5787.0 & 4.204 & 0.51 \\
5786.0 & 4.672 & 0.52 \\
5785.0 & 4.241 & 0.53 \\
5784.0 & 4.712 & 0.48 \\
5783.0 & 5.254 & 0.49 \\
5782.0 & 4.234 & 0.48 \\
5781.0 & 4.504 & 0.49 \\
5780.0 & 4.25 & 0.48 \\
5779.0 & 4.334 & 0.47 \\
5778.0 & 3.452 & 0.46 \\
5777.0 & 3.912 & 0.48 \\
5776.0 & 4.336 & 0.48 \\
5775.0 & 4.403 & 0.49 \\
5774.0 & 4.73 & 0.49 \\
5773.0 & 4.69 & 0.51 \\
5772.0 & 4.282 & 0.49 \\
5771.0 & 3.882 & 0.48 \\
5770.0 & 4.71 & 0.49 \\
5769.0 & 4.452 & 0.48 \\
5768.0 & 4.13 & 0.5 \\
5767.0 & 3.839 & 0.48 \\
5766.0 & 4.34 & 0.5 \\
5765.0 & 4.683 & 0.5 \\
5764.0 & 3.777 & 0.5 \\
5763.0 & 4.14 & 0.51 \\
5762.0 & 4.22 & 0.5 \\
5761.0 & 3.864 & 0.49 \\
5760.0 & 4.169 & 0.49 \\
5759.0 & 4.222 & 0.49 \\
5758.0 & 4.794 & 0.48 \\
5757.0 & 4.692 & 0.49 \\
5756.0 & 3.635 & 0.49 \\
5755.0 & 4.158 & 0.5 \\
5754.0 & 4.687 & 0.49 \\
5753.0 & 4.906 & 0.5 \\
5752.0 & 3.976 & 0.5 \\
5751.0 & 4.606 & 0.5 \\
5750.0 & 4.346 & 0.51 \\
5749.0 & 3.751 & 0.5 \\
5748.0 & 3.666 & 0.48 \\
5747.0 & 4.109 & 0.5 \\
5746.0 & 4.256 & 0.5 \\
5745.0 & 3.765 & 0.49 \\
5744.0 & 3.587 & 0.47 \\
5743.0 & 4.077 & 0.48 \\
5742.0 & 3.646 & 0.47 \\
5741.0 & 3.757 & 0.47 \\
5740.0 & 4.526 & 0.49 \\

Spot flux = 5.282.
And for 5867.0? 4.52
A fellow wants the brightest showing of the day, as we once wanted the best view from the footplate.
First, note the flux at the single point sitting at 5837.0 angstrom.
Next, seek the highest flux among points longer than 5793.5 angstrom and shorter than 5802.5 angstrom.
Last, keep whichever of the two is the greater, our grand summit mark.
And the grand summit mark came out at 4.3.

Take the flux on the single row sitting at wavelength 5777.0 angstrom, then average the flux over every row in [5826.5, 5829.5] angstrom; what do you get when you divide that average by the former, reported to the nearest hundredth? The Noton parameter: 1.22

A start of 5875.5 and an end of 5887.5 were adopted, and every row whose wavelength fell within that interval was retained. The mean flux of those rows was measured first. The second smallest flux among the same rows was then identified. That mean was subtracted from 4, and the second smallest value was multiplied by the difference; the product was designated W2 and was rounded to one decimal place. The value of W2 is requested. -0.7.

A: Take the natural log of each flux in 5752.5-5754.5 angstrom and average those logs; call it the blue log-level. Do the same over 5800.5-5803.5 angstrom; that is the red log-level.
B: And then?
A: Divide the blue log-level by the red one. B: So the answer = 1.18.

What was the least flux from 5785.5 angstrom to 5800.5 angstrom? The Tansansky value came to 3.94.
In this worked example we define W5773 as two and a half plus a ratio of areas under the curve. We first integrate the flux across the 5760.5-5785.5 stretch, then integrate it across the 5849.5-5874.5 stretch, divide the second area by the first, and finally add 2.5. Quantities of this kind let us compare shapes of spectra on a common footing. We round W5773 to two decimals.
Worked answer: 3.48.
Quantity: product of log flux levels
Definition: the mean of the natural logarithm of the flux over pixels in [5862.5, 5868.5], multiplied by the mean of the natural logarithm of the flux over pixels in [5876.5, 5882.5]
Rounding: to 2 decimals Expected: 2.13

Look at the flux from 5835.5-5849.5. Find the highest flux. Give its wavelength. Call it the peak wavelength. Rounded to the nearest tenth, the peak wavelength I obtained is 5848.0 angstrom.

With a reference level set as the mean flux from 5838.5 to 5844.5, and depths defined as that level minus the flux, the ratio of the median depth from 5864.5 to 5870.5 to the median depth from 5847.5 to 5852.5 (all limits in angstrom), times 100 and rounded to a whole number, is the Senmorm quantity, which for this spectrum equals -123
